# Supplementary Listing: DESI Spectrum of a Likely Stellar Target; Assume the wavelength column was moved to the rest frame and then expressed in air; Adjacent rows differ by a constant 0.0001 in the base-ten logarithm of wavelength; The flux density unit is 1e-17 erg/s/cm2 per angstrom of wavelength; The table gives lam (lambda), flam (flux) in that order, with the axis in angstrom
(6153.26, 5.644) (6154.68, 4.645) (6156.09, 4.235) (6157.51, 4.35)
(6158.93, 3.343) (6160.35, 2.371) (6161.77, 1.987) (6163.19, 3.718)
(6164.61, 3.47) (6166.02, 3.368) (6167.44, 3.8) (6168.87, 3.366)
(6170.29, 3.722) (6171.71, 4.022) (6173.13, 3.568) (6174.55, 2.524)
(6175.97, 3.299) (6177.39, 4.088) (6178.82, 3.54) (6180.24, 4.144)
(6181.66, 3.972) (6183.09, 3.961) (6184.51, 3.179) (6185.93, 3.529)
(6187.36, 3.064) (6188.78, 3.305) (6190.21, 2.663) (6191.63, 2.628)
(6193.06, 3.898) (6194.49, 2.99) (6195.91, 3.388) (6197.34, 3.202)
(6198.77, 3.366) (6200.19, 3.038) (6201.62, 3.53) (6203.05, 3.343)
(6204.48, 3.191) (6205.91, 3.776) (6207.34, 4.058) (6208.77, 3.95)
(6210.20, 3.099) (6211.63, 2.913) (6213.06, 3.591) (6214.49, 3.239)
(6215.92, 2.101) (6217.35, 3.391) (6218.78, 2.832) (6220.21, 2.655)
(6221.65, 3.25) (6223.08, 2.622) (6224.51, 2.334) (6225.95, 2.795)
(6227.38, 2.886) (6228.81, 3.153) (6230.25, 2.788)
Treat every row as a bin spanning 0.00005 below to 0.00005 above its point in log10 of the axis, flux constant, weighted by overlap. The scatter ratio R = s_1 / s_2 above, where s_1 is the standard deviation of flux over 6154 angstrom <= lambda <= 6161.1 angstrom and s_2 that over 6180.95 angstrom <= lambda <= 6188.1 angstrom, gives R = 2.2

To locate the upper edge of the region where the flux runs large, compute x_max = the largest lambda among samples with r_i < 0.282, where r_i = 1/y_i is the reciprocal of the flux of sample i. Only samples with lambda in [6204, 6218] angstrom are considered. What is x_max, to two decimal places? 6213.06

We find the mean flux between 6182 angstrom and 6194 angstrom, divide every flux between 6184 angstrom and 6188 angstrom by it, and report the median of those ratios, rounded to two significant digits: 0.97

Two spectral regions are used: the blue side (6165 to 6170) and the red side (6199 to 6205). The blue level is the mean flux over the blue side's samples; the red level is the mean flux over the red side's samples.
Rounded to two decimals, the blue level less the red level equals 0.24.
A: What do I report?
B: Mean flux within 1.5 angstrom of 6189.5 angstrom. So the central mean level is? 2.98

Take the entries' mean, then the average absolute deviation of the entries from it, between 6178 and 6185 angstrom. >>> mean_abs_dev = 0.32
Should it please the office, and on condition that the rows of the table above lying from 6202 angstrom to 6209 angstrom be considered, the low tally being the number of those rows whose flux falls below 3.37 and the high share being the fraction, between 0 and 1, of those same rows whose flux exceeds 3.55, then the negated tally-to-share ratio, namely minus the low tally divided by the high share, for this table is -3.3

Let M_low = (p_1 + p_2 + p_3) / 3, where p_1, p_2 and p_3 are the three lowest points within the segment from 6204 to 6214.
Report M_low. 3.07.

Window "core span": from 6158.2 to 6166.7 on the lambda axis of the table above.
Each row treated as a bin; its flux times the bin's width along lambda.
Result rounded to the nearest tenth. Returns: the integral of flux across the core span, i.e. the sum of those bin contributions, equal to 25.9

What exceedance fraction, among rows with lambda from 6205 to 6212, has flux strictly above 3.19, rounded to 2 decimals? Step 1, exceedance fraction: 0.60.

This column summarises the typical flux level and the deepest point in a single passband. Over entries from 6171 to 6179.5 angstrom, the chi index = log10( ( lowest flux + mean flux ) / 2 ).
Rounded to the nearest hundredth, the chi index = 0.48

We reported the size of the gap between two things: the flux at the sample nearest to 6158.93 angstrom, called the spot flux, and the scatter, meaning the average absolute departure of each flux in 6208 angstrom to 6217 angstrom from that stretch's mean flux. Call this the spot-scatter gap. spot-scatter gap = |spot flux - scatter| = 2.90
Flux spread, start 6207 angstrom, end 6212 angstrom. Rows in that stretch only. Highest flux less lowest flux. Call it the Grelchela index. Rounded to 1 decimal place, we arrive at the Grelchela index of 1.1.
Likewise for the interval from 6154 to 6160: 1.3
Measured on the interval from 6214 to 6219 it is 1.3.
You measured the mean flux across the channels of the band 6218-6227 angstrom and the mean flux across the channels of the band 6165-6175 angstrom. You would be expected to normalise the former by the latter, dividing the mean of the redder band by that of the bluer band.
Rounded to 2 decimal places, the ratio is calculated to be 0.79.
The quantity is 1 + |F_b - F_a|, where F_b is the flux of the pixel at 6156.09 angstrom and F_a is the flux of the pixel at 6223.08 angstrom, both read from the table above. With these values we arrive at 2.6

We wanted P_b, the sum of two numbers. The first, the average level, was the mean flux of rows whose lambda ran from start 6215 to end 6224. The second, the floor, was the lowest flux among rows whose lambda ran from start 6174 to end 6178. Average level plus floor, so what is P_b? 5.3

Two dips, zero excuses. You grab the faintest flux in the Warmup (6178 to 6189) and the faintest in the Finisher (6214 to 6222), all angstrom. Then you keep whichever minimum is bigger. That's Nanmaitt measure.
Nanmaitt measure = 3.06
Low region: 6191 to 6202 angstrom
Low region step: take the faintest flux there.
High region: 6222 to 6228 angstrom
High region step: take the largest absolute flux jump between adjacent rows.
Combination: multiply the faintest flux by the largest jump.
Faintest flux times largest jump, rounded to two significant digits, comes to 1.2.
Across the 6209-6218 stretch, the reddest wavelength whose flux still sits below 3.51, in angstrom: 6217.35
